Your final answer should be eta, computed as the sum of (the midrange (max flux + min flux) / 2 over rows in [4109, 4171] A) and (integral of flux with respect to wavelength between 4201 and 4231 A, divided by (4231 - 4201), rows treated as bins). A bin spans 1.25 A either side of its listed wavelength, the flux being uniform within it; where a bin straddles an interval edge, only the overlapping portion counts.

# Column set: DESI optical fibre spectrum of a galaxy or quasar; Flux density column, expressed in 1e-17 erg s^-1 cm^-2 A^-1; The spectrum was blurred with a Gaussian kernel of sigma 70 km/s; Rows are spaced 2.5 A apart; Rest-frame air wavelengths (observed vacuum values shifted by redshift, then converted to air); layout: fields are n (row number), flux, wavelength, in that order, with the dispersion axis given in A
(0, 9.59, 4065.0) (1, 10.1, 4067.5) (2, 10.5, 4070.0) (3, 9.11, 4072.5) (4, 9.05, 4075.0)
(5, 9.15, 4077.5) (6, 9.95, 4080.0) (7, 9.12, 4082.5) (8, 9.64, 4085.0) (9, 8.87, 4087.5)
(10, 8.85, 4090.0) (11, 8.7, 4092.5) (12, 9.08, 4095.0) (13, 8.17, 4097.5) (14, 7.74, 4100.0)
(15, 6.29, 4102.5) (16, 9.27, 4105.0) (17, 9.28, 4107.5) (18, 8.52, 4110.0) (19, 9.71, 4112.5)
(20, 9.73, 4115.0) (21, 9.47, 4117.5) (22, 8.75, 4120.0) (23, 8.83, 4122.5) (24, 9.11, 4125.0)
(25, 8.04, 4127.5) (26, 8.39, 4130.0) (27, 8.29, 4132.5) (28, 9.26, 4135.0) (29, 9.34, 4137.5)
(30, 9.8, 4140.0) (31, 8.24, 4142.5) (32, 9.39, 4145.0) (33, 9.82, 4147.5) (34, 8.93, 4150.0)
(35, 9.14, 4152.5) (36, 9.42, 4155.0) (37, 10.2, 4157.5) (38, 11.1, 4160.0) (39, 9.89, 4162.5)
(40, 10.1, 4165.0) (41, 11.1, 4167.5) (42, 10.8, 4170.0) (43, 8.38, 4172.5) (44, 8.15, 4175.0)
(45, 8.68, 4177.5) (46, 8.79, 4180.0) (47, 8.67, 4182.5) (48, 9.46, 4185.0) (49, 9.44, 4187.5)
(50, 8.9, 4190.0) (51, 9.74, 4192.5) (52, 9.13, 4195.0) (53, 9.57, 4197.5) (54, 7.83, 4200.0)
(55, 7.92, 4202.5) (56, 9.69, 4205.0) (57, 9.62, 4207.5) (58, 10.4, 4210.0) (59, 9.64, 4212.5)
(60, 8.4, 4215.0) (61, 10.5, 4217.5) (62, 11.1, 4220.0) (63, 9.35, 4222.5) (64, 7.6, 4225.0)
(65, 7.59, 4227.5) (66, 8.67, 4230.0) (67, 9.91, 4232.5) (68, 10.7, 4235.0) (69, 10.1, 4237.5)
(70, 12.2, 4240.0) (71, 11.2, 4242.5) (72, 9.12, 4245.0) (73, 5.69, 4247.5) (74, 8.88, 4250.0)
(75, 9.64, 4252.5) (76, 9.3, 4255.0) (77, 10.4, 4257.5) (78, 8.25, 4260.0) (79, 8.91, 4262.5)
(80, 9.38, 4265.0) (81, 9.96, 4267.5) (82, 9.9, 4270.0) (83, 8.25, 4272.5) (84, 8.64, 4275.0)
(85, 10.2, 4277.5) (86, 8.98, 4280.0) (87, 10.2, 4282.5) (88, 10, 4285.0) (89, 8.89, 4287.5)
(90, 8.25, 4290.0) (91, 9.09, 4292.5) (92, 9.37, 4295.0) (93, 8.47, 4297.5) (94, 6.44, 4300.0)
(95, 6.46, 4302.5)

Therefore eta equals 18.8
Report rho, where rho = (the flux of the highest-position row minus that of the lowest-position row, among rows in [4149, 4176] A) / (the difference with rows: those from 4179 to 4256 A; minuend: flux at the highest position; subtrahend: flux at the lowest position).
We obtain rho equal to -1.5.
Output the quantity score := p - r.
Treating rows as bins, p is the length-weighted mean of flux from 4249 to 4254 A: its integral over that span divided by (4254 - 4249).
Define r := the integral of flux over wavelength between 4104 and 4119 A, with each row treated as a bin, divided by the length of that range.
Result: 0.0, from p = 9.28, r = 9.32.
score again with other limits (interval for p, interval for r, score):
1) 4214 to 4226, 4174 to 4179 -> 1.0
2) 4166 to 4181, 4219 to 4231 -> 0.5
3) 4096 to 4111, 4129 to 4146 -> -0.7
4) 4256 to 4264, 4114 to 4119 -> -0.4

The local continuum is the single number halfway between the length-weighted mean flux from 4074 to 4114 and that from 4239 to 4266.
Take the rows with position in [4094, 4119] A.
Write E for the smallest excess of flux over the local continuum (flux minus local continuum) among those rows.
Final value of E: -2.8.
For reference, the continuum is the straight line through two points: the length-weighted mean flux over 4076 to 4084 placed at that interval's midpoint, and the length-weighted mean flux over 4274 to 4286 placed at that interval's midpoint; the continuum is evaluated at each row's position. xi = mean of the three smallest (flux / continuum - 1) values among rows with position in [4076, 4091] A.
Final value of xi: -0.05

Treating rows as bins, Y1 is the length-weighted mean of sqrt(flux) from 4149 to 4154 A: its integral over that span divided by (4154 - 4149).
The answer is 3.01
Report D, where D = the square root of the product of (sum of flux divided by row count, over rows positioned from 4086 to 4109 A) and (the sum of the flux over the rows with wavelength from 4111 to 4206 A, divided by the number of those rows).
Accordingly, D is 8.8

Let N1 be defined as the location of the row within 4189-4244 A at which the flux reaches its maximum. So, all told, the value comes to 4240.0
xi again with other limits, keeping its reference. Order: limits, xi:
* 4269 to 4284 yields -0.10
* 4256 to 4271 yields -0.08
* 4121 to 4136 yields -0.13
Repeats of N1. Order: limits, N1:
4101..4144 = 4140.0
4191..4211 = 4210.0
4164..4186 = 4167.5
